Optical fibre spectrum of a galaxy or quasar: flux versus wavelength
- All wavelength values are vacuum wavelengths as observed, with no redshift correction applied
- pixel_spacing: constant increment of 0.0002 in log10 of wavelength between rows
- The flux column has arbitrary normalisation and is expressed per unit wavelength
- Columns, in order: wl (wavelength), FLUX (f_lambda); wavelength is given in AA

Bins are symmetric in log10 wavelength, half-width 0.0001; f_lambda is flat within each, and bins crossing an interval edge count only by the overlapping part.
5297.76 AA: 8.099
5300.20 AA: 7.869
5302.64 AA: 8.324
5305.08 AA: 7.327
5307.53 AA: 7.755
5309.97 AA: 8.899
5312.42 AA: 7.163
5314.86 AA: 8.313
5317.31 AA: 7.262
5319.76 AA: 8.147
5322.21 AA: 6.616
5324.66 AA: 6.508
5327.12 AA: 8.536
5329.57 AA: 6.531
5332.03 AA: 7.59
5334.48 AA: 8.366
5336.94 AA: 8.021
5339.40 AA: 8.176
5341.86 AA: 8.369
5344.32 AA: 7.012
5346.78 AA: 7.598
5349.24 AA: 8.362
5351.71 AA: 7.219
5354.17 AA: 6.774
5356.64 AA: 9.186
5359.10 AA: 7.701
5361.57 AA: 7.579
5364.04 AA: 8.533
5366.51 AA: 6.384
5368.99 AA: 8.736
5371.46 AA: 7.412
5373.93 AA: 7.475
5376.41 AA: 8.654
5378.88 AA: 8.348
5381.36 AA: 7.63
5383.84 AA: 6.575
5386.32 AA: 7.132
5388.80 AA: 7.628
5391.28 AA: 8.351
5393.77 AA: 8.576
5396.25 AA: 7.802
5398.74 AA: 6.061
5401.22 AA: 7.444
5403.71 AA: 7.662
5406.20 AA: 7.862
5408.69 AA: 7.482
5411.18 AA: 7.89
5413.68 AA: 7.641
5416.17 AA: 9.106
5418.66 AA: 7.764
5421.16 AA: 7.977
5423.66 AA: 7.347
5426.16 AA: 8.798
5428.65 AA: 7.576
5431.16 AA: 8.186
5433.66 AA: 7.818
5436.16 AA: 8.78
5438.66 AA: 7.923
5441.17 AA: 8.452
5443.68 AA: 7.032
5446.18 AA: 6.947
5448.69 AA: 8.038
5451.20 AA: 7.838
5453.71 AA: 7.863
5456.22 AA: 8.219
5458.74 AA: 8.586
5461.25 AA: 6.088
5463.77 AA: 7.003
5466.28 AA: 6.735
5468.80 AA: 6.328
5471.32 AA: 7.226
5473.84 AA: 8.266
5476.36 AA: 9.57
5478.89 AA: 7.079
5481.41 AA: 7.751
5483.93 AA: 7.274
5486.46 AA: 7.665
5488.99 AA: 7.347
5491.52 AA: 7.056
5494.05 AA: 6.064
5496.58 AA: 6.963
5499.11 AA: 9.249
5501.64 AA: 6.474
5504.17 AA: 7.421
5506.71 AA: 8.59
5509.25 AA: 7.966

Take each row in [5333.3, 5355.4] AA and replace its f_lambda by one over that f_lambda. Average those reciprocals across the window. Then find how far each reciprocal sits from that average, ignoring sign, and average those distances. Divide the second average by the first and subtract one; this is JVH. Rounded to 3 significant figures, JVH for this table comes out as -0.928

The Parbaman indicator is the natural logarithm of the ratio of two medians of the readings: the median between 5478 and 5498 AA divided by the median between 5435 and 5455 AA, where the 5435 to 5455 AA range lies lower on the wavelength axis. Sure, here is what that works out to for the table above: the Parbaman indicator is -0.10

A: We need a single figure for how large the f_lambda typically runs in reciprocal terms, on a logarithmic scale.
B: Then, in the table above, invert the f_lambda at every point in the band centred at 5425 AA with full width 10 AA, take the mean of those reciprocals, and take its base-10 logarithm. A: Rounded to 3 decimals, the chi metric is -0.897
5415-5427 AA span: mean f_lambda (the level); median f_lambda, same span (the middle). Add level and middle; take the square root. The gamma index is 4.02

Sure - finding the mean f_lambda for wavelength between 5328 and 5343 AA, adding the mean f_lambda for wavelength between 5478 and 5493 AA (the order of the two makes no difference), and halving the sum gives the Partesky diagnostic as 7.60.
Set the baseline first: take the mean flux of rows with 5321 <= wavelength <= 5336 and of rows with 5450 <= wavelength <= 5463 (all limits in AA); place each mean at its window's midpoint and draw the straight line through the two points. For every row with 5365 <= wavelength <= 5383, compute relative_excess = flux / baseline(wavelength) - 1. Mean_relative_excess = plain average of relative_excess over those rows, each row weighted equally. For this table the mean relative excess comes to 0.04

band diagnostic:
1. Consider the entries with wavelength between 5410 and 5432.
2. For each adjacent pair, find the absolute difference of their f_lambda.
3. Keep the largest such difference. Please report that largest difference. 1.5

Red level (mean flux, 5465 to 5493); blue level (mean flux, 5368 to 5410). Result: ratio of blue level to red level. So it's 1.03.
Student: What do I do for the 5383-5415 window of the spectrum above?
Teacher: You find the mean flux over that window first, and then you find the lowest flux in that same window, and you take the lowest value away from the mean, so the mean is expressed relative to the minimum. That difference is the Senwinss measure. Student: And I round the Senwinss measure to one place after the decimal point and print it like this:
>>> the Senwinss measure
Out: 1.5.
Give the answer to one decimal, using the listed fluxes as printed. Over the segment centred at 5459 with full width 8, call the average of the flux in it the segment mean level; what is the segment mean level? 7.6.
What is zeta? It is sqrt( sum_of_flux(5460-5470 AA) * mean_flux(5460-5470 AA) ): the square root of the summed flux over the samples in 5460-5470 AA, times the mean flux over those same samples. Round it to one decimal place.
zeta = 13.1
